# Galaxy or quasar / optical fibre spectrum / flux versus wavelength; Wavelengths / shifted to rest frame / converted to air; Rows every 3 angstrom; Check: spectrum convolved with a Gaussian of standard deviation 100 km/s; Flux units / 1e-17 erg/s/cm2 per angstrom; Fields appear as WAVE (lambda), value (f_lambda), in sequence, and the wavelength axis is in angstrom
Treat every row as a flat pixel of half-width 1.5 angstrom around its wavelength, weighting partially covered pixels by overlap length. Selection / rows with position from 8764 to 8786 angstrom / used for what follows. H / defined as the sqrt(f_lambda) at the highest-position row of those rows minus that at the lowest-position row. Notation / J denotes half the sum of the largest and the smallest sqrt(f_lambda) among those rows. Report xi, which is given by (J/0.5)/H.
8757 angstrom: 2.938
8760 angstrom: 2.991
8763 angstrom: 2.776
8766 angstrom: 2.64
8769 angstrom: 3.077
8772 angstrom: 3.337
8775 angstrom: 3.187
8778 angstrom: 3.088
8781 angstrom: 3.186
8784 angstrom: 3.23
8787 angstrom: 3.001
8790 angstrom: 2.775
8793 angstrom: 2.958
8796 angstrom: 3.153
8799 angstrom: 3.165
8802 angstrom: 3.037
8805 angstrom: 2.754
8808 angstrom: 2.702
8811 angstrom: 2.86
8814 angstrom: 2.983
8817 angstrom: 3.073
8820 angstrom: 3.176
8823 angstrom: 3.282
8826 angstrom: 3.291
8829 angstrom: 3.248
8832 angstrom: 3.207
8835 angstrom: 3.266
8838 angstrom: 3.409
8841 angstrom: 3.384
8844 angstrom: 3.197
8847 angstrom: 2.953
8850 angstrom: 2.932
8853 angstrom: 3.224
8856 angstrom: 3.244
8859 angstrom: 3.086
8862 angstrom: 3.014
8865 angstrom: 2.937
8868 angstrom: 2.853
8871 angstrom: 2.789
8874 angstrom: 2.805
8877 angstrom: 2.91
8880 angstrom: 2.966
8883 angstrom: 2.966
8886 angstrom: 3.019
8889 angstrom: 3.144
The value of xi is 20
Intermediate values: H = 0.17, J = 1.73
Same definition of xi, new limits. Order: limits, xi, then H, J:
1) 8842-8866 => -47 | -0.07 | 1.76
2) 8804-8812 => 105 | 0.03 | 1.67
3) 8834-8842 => 113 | 0.03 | 1.83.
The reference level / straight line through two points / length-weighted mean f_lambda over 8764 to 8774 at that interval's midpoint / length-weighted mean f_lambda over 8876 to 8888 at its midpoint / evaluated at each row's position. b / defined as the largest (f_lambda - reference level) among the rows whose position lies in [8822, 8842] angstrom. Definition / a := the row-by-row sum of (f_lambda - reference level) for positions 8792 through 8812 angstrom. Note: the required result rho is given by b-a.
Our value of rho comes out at 0.8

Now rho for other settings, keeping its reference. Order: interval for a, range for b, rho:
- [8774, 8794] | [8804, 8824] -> -0.1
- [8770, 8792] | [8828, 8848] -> -0.3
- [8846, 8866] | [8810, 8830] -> -0.2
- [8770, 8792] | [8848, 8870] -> -0.5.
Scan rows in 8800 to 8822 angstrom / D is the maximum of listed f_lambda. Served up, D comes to 3.176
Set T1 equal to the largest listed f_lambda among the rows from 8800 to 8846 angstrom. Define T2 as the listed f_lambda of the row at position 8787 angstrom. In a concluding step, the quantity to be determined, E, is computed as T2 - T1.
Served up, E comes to -0.41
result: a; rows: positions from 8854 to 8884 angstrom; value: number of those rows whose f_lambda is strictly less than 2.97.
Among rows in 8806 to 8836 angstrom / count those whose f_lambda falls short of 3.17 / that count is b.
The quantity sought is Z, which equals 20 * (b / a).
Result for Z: 11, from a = 7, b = 4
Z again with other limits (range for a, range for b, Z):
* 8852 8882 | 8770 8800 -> 20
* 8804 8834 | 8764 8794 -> 40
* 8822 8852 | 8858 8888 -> 100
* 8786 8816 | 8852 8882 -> 32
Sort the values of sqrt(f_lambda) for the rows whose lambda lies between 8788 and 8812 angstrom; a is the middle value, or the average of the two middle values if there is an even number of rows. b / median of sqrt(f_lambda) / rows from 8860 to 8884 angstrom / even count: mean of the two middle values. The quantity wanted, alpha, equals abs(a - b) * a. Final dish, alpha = 0.01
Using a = 1.71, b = 1.71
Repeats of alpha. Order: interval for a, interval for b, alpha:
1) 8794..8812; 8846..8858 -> 0.07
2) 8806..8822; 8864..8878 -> 0.07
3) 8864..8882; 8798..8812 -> 0.01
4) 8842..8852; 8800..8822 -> 0.01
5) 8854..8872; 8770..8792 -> 0.10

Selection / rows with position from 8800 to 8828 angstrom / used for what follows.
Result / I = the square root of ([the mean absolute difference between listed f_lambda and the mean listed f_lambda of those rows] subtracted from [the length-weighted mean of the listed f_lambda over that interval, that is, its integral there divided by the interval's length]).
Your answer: 1.69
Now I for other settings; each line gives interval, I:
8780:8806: 1.70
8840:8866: 1.72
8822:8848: 1.78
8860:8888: 1.69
